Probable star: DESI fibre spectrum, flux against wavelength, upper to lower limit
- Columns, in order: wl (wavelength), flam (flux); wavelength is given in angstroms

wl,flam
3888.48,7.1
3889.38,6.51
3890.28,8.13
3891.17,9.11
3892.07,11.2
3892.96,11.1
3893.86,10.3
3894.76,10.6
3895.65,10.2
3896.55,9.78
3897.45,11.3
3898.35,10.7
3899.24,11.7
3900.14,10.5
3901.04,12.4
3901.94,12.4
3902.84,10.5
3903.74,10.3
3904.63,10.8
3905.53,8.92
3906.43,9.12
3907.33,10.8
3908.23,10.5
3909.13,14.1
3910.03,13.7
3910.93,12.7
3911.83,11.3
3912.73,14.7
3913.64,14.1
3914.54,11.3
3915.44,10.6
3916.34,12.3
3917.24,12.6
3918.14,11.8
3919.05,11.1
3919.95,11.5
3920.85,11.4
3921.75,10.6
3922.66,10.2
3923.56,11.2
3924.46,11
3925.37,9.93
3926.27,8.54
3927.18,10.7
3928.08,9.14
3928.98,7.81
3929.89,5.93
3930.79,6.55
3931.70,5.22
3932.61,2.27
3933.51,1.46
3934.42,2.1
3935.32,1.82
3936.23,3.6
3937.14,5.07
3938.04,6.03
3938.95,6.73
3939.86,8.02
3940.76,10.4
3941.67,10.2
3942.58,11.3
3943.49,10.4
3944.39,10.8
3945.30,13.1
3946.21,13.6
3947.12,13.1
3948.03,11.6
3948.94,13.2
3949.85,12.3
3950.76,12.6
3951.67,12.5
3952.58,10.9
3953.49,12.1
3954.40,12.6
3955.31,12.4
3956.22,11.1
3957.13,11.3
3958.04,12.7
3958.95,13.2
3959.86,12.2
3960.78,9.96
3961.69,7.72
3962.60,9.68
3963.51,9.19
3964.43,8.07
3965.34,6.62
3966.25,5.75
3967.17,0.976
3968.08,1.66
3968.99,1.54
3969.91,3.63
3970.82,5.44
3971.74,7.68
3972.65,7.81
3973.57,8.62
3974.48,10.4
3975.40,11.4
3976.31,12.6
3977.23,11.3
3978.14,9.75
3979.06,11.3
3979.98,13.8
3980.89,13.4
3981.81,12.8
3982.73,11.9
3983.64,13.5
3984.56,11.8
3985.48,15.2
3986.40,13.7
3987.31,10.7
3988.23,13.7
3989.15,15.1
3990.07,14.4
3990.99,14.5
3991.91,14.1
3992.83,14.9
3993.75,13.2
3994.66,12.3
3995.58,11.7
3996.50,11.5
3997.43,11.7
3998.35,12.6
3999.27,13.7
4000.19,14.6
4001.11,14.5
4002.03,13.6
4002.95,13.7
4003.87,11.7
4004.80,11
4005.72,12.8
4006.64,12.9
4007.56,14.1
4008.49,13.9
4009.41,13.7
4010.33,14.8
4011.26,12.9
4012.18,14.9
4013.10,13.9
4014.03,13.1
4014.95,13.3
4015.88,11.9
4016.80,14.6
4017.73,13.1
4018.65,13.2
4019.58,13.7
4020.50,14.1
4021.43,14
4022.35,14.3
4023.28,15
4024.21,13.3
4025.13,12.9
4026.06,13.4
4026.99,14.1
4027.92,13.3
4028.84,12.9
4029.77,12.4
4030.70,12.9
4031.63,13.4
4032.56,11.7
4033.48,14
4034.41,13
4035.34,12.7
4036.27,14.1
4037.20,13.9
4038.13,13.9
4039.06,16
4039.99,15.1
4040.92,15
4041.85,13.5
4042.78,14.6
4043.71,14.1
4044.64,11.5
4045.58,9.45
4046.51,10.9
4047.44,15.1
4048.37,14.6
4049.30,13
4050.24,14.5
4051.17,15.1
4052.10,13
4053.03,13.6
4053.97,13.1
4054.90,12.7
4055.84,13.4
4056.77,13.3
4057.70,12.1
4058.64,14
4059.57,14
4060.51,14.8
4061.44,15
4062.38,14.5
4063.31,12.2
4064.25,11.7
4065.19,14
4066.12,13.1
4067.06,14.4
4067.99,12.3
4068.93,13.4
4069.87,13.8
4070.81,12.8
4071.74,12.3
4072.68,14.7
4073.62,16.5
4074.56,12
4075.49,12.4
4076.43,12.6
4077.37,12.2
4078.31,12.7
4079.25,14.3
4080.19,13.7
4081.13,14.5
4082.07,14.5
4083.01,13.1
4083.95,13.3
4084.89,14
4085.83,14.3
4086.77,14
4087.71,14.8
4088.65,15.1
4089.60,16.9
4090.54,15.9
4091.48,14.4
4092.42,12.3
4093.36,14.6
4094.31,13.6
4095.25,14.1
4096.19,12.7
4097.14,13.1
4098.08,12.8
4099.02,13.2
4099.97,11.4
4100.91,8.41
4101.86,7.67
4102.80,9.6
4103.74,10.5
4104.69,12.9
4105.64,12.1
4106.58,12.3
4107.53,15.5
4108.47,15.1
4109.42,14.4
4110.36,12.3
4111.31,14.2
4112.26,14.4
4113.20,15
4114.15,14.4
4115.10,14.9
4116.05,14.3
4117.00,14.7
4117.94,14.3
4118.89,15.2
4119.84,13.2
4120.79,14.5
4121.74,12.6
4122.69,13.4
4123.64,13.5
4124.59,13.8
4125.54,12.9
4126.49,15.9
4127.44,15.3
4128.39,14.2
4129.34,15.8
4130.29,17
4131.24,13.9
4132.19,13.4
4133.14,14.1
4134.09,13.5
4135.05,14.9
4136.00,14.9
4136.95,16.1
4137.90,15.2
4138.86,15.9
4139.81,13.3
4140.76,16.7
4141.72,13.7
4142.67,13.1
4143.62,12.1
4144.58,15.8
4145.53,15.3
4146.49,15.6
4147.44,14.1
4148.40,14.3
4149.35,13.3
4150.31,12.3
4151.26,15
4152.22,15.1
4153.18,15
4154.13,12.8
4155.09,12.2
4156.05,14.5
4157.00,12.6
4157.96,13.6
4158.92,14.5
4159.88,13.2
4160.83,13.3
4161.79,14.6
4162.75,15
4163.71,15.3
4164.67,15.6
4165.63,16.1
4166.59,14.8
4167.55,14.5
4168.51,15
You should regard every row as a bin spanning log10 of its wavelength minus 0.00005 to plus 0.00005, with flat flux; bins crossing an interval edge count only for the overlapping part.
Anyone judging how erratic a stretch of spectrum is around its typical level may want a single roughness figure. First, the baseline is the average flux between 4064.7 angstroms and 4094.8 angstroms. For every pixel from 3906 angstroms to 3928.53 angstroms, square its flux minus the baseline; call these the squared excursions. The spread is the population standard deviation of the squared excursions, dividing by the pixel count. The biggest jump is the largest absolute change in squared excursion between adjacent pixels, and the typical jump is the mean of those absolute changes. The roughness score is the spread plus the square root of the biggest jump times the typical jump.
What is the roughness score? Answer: 17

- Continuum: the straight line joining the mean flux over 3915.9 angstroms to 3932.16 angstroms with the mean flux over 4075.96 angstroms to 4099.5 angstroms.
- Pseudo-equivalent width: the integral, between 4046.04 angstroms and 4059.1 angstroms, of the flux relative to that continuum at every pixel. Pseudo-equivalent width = 13.5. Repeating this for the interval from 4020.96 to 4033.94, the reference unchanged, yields 14.0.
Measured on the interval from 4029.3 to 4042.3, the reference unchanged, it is 14.1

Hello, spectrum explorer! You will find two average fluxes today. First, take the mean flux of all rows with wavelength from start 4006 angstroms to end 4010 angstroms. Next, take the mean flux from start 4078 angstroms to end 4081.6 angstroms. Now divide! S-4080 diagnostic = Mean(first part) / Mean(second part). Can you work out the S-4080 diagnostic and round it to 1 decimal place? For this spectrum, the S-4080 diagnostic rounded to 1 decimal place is 1.0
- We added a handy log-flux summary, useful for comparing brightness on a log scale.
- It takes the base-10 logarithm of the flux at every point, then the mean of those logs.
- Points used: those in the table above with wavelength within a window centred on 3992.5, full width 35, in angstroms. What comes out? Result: 1.11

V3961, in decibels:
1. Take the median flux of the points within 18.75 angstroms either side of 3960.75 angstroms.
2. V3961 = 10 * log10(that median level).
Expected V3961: 10.5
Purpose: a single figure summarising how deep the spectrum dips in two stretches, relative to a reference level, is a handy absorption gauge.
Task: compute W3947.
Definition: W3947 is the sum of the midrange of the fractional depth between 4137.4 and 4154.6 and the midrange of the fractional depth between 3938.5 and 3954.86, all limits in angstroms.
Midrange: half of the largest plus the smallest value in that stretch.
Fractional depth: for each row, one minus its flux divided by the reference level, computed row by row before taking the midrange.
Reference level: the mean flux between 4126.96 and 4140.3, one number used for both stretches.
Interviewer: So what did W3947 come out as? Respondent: 0.34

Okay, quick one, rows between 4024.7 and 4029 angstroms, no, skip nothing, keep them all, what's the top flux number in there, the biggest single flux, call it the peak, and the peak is 14.1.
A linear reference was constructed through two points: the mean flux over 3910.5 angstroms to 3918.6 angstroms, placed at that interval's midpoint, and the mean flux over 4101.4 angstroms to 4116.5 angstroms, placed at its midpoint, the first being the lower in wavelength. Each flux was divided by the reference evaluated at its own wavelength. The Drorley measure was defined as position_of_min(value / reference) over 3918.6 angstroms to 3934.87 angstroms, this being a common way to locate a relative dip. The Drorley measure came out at 3933.51 angstroms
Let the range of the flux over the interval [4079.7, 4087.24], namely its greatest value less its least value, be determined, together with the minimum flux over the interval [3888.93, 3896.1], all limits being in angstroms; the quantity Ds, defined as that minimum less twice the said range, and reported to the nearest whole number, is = 4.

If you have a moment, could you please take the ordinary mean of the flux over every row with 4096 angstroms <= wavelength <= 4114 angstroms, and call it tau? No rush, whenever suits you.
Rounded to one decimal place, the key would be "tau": 12.5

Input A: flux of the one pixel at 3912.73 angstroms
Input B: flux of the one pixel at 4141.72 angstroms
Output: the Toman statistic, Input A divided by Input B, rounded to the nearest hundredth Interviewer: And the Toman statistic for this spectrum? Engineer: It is 1.07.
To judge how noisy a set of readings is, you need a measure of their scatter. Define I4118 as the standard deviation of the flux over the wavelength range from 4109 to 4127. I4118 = 0.9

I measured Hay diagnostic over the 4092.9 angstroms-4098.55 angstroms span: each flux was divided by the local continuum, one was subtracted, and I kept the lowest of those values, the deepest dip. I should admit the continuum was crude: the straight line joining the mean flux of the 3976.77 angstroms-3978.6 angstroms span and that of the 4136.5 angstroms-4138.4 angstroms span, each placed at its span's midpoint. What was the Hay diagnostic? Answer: -0.11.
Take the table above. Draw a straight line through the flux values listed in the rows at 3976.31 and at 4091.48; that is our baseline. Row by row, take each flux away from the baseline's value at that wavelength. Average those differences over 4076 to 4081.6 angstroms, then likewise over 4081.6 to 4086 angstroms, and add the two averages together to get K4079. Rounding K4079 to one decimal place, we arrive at 1.3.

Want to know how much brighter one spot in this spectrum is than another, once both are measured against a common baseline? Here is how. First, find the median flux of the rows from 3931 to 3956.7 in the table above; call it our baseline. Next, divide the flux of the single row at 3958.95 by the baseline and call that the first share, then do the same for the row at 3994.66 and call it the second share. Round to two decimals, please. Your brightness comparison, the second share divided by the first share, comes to 0.93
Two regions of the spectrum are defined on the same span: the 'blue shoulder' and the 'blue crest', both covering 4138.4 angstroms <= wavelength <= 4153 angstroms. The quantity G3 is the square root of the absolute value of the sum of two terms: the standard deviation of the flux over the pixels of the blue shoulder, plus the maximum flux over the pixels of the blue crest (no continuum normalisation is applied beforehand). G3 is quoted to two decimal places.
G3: 4.25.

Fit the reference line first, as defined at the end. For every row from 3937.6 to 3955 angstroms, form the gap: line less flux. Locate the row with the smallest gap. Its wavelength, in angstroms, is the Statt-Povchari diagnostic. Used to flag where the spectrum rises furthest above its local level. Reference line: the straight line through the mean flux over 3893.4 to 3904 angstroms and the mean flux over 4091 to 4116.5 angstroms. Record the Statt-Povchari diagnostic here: 3946.21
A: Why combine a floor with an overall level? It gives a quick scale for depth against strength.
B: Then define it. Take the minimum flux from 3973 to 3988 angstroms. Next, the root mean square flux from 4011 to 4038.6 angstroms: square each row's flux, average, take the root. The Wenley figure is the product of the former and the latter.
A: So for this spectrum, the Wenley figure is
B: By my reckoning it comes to 116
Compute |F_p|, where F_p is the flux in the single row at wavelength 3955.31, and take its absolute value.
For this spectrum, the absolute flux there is 12.4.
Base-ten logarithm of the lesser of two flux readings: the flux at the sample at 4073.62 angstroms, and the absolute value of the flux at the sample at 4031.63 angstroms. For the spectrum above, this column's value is 1.13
